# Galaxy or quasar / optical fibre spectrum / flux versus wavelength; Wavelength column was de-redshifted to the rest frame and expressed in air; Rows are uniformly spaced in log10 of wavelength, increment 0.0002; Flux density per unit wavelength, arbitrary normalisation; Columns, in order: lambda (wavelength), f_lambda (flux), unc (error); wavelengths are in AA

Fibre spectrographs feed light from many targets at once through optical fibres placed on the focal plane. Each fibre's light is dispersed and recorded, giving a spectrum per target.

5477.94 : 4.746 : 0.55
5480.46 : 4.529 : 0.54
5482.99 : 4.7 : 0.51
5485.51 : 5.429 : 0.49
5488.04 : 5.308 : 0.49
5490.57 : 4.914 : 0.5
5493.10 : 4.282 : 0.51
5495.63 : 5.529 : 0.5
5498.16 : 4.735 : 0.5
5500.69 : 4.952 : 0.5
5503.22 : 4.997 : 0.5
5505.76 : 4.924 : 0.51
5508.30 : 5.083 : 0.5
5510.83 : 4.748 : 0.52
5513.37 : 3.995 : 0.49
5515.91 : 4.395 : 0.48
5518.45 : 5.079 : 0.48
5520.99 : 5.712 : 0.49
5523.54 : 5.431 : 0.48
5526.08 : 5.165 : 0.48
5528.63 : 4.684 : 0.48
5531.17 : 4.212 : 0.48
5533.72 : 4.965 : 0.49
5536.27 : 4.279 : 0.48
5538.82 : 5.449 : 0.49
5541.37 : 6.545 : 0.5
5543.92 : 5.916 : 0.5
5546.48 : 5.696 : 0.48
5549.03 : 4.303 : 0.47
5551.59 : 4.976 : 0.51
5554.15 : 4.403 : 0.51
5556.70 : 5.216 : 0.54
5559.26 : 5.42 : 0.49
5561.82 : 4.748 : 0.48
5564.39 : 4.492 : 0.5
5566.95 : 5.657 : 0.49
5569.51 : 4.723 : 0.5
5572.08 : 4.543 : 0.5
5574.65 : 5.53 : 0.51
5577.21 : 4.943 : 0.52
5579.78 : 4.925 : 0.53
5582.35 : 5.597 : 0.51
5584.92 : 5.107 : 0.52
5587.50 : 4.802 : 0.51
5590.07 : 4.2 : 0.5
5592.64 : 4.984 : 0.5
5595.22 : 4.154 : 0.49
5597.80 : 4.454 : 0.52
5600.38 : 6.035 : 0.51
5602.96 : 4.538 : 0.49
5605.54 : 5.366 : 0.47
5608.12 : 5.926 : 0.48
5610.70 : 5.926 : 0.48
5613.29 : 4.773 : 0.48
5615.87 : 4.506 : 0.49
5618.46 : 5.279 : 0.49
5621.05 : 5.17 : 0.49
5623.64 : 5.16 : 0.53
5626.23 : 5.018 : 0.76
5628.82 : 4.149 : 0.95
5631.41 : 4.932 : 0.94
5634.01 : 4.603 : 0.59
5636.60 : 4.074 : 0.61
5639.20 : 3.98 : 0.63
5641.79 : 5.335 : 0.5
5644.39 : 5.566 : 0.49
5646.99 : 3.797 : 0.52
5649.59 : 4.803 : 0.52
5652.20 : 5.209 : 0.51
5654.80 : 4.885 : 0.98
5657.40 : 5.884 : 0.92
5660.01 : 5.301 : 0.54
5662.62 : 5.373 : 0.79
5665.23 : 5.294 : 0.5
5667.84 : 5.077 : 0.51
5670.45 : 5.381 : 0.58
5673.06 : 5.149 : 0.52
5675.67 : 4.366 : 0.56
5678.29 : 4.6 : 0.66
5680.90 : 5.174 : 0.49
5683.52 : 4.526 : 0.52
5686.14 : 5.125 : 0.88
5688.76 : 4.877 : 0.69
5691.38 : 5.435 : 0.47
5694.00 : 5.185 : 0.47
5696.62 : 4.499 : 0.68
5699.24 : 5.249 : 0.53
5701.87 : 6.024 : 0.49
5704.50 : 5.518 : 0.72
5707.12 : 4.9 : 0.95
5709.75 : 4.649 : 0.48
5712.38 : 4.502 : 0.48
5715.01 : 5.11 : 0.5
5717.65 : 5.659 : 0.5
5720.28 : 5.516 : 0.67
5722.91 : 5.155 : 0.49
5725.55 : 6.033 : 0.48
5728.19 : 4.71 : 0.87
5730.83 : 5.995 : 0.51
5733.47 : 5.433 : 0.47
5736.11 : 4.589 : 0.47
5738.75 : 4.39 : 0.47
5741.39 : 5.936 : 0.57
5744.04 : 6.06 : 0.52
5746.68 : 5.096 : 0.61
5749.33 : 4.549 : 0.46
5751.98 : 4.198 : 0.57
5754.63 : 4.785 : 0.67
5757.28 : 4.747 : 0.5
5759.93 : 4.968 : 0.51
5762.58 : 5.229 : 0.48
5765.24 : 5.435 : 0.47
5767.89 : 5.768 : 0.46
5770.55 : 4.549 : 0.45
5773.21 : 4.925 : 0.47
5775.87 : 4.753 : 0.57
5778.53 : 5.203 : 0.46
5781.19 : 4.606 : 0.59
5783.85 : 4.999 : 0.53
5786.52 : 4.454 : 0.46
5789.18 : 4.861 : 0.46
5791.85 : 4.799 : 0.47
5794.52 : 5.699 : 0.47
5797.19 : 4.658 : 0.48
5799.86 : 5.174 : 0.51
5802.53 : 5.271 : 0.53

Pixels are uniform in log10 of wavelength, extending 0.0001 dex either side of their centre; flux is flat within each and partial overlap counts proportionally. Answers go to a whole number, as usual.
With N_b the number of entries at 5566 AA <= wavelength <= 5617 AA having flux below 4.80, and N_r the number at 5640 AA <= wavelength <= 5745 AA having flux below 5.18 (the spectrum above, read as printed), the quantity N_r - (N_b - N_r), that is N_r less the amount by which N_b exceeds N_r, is 32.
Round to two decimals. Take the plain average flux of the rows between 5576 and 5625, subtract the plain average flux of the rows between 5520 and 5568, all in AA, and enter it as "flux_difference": -0.07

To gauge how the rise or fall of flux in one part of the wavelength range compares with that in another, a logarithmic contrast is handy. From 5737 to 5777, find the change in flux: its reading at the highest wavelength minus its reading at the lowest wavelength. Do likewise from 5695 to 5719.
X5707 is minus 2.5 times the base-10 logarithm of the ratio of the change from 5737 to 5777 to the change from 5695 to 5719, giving 1.3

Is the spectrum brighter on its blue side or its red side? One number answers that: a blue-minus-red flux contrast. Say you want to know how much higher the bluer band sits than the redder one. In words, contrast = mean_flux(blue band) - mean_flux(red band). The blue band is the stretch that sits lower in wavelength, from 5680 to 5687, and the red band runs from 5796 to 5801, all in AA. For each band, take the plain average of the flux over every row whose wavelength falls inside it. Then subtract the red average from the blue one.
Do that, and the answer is 0.0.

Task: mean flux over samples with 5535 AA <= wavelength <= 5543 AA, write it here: 5.4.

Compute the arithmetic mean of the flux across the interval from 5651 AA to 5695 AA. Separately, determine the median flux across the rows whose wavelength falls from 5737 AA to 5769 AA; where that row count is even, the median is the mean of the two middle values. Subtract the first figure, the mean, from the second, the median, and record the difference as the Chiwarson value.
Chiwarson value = -0.08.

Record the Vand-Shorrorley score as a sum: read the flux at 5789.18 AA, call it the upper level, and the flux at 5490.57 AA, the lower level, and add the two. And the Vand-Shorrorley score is 9.8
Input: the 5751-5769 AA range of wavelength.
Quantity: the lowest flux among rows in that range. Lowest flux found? 4.198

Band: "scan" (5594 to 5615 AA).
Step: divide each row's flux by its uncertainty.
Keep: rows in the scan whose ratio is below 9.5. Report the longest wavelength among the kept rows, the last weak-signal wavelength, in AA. 5602.96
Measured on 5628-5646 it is 5639.20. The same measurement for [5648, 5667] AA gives 5662.62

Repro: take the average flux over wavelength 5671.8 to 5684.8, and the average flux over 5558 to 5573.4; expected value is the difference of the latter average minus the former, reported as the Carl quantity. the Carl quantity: 0.17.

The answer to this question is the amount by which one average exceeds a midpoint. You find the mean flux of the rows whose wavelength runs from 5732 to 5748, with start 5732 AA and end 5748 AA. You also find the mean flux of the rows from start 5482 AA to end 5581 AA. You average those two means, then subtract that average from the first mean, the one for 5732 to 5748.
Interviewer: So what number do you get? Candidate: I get 0.13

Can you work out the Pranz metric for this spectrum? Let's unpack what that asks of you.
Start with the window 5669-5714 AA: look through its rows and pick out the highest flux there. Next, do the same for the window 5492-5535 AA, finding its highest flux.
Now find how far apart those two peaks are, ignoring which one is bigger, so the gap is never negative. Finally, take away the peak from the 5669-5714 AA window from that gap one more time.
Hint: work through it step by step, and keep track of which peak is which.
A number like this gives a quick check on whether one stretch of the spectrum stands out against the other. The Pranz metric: -5.7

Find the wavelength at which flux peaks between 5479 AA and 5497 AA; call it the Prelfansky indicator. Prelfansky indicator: 5495.63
